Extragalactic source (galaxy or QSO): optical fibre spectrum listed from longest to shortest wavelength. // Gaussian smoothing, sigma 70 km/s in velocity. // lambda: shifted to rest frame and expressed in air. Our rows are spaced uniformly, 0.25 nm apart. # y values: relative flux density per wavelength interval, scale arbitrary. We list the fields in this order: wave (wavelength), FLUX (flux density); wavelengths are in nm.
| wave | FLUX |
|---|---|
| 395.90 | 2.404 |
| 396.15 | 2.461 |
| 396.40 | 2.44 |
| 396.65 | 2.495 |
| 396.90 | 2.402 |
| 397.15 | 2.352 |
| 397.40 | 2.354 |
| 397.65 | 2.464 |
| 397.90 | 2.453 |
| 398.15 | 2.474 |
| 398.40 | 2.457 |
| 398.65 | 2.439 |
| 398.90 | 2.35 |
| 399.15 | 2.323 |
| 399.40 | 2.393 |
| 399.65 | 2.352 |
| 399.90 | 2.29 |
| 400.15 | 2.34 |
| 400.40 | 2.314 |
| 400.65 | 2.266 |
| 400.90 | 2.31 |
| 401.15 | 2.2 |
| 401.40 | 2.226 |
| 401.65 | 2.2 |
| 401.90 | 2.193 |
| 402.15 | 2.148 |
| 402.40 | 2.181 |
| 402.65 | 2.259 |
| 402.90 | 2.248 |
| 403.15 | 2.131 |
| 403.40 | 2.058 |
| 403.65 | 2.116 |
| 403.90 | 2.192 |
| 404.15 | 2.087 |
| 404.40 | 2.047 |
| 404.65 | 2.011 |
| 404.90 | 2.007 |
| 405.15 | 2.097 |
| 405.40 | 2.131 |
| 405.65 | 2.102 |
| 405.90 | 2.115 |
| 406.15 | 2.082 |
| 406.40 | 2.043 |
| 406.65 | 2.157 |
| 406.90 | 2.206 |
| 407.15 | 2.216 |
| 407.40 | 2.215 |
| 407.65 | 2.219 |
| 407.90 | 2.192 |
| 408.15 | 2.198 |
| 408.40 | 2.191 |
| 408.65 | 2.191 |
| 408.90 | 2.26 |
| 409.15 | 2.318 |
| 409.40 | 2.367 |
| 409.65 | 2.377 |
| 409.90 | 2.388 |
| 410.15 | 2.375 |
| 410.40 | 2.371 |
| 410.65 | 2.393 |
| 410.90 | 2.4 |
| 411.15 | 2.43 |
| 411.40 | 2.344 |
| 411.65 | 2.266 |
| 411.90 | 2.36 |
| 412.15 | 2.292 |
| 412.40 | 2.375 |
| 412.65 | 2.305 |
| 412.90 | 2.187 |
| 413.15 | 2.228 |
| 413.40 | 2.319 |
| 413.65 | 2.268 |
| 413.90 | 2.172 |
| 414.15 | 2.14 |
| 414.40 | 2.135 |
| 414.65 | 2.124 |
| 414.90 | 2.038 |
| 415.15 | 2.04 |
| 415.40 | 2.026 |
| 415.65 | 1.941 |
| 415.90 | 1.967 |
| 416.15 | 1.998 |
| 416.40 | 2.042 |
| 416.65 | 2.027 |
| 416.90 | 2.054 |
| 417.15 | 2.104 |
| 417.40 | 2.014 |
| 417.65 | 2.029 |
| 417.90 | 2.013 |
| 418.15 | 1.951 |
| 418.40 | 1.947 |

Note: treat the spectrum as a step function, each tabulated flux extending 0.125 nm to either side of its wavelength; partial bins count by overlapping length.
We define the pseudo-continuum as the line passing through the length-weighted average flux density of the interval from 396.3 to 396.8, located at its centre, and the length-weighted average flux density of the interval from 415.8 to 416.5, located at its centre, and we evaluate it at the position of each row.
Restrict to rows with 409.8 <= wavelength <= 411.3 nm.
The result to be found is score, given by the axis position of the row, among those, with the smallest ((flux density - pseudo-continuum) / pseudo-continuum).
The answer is 410.15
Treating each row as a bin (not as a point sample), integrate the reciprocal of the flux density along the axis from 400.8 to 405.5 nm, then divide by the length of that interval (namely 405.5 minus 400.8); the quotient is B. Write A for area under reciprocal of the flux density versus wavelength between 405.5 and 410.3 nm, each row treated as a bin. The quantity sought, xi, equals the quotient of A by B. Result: 4.64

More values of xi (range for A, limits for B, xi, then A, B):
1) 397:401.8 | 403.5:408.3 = 4.36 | 2.05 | 0.4704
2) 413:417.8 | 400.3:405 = 4.99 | 2.30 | 0.4620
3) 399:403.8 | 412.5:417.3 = 4.52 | 2.15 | 0.4747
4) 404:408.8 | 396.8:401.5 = 5.30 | 2.25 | 0.4249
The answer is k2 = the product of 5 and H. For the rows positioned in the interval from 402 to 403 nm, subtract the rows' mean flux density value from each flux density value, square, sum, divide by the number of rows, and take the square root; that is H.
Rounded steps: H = 0.046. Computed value 0.231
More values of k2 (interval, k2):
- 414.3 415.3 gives 0.227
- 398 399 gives 0.239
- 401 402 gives 0.063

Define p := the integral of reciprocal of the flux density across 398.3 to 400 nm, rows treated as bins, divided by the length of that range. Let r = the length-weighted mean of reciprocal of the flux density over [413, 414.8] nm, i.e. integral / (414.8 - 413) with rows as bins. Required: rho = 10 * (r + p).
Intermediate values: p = 0.422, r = 0.456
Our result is 8.78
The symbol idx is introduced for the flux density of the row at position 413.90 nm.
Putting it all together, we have 2.172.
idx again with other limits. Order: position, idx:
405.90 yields 2.115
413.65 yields 2.268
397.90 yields 2.453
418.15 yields 1.951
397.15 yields 2.352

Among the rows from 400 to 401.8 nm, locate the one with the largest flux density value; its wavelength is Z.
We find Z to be 400.15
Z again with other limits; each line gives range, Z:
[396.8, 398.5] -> 398.15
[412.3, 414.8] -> 412.40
